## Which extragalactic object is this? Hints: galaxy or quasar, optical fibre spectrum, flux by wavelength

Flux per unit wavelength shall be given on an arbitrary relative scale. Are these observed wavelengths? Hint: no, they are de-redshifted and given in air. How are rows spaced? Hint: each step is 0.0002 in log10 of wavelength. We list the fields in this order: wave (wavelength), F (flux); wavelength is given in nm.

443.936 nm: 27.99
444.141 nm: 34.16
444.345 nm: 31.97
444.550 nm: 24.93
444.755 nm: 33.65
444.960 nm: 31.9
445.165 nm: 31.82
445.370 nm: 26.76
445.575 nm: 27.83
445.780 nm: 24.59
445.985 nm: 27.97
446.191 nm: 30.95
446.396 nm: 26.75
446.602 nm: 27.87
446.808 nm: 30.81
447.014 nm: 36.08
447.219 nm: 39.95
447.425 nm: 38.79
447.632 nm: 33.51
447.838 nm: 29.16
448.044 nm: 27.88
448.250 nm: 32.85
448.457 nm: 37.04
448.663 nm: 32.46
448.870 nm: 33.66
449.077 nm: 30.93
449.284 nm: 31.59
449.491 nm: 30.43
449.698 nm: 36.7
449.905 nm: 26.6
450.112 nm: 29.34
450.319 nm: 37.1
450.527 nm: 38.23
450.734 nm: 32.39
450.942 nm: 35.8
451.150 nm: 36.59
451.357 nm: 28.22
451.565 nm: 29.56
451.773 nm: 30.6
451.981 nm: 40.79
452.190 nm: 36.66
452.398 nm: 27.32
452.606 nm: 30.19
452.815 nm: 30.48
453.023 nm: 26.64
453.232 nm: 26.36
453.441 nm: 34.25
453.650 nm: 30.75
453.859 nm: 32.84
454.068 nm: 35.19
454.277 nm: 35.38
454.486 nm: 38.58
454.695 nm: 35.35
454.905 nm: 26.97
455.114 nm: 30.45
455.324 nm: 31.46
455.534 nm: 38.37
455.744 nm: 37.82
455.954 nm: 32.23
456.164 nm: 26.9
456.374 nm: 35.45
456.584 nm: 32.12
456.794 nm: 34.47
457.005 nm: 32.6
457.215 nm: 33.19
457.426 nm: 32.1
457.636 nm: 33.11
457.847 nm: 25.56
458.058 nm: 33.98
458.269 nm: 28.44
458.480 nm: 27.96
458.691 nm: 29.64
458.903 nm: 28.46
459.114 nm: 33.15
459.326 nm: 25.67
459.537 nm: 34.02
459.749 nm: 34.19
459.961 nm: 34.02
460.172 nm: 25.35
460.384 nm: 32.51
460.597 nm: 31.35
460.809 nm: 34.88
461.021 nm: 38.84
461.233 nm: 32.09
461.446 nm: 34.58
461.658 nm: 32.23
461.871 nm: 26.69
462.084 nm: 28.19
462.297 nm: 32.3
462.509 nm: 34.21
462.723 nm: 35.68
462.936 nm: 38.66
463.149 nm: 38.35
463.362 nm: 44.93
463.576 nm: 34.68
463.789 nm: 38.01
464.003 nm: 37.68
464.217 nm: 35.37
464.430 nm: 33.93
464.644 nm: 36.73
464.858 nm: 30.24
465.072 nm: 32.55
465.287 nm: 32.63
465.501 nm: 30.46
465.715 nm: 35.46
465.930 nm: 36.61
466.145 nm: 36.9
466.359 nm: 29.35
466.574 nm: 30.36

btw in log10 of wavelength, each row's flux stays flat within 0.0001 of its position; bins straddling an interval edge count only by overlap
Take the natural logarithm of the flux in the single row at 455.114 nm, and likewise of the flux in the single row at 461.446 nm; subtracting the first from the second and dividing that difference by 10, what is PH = 0.013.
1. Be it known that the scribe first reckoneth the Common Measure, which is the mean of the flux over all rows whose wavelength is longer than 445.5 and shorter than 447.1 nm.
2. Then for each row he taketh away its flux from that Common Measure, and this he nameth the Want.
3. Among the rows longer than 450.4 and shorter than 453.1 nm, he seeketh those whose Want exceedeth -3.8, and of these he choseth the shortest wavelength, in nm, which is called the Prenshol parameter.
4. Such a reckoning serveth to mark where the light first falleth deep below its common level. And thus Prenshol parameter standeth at 450.734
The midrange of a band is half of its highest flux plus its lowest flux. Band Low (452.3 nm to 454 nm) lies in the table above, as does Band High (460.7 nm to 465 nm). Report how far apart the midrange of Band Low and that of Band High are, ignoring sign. 5.5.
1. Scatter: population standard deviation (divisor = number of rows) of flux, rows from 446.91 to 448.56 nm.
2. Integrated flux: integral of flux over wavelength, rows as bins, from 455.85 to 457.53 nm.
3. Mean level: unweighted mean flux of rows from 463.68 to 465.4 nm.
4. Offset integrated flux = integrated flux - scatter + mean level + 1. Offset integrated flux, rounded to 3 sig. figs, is 86.0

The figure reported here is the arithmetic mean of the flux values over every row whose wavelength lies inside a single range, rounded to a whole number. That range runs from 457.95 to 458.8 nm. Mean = 30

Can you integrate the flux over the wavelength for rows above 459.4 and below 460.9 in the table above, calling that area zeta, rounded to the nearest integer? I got 48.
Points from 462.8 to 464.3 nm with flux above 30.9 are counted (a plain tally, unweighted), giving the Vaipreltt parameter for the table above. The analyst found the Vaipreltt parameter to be 7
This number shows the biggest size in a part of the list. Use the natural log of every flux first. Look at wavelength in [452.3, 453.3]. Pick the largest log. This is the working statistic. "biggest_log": 3.42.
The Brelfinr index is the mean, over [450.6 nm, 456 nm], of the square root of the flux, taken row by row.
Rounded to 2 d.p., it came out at 5.71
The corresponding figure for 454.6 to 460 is 5.63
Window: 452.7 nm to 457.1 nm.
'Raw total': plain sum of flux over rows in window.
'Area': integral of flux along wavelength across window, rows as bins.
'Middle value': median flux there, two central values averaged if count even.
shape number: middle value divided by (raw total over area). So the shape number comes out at 6.83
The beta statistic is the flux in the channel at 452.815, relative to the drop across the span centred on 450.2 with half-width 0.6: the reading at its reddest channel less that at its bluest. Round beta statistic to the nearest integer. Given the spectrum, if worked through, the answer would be -7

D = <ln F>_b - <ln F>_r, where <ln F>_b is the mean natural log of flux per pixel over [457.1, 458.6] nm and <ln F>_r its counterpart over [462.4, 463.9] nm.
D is -0.21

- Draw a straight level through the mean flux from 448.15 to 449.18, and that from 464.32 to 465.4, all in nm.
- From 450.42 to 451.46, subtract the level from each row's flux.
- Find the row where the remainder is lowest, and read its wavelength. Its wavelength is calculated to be 451.357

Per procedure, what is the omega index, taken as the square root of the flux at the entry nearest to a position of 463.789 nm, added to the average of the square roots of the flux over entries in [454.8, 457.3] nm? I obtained 11.9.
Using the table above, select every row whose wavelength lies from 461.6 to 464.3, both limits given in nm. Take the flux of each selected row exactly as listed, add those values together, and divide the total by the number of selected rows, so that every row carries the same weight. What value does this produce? 35.2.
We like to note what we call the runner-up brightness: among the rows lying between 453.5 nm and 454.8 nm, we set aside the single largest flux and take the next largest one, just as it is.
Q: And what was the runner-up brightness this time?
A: 35.38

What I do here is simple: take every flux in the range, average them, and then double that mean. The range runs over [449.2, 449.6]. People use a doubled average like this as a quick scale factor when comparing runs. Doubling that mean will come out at 62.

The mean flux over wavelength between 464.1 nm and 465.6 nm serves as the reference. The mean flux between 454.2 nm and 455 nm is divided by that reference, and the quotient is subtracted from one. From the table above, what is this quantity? -0.028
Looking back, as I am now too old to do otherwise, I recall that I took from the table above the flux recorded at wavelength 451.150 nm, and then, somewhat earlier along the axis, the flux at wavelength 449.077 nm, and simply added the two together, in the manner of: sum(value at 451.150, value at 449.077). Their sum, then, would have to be 68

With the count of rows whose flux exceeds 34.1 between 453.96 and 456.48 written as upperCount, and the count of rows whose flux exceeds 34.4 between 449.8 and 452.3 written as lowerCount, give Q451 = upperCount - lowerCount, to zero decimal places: 1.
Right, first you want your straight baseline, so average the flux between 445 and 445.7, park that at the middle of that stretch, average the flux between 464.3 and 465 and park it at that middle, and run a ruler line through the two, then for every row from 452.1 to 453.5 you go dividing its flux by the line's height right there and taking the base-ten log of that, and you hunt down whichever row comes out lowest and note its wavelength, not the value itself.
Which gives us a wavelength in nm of 453.232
